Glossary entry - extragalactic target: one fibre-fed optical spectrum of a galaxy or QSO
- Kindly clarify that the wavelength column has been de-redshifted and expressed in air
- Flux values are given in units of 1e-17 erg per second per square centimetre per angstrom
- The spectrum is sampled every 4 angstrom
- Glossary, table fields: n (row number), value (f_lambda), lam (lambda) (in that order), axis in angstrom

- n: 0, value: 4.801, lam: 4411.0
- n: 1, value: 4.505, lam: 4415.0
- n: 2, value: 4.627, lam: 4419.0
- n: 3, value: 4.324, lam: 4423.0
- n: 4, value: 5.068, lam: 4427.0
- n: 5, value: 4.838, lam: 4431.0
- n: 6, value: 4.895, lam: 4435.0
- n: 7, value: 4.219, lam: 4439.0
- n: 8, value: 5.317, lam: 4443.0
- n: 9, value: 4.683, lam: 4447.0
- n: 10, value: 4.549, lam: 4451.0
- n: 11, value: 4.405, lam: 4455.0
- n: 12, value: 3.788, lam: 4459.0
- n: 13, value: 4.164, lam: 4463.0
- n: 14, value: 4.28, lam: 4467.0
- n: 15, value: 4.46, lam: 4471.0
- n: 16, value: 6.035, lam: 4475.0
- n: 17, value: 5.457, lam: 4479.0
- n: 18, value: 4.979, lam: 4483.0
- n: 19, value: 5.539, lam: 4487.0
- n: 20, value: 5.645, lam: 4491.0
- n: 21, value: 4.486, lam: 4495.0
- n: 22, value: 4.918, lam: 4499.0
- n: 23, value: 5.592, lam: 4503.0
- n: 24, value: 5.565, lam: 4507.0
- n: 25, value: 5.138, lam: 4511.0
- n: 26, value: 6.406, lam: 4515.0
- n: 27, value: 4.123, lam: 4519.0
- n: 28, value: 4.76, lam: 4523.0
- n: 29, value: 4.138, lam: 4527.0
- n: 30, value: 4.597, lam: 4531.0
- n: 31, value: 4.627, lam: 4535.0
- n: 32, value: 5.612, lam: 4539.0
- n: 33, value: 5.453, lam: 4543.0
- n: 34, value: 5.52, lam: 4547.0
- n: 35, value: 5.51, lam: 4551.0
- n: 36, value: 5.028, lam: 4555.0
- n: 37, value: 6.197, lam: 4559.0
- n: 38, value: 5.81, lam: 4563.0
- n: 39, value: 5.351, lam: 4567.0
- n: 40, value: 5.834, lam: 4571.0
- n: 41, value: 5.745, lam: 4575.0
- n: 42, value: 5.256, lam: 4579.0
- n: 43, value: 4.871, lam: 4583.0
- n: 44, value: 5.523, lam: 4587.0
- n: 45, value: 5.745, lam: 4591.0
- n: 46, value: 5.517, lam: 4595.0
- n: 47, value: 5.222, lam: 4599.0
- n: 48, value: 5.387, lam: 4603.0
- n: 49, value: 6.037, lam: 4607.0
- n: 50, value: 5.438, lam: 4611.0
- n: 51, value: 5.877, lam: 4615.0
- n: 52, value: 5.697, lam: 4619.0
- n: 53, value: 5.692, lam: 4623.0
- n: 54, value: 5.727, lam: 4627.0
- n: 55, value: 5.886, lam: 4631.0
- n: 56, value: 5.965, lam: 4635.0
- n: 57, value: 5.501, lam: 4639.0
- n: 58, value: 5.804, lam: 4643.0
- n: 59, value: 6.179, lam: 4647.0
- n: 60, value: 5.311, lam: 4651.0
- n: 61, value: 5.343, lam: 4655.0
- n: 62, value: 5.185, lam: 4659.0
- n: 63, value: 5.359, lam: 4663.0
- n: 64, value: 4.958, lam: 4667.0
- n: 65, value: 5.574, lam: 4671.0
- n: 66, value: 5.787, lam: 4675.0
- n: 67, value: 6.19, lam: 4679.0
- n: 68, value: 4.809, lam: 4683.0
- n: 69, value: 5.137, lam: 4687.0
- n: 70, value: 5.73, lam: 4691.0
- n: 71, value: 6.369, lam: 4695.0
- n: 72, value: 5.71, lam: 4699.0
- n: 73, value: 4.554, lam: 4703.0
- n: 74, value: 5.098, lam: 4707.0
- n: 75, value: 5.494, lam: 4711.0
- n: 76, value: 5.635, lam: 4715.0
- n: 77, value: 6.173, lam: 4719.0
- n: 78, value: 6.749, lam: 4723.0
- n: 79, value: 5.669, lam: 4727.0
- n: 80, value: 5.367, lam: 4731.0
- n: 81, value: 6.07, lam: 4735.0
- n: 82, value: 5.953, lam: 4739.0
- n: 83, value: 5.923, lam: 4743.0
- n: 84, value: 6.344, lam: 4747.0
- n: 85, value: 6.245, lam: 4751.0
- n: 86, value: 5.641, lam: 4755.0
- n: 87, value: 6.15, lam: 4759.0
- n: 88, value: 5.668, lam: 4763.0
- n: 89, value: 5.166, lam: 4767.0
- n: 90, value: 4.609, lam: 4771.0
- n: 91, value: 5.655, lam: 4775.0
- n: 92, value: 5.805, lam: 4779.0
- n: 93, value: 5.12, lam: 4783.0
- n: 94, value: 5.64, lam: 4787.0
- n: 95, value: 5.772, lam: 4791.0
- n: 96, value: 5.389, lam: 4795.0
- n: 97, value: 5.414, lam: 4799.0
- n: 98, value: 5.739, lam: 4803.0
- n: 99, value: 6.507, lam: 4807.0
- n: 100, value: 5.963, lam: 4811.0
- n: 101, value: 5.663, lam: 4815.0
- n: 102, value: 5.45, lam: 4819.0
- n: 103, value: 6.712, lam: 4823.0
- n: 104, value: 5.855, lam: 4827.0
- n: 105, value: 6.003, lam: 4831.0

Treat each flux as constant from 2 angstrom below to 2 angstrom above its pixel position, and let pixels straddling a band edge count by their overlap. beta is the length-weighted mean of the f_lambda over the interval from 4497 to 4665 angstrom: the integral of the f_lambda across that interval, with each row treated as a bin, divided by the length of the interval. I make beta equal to 5.4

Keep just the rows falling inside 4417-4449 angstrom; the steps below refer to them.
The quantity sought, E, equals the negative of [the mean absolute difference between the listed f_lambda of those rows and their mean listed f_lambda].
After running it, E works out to -0.28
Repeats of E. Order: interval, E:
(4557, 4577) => -0.19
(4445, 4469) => -0.23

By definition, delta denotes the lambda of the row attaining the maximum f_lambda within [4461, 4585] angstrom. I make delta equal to 4515.0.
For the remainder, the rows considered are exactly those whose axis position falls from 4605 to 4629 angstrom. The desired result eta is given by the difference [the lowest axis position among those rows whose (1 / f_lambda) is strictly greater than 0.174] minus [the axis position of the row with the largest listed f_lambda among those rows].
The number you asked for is 4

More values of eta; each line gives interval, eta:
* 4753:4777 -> -4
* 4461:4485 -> -12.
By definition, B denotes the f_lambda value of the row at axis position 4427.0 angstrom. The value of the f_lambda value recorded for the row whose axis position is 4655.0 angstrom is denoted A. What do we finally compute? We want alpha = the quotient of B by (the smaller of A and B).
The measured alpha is 1.00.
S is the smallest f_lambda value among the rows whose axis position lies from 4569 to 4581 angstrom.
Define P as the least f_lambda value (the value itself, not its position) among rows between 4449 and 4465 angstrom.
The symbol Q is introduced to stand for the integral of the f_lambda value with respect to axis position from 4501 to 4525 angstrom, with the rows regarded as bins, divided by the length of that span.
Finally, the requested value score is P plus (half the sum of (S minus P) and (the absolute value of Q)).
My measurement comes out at 7.15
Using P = 3.788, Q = 5.26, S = 5.256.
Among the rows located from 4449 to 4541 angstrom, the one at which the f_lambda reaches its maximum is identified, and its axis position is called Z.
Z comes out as 4515.0 angstrom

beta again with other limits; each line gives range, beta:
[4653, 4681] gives 5.5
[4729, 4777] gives 5.7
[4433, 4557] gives 5.0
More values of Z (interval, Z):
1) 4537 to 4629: 4559.0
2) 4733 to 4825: 4823.0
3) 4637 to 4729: 4723.0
